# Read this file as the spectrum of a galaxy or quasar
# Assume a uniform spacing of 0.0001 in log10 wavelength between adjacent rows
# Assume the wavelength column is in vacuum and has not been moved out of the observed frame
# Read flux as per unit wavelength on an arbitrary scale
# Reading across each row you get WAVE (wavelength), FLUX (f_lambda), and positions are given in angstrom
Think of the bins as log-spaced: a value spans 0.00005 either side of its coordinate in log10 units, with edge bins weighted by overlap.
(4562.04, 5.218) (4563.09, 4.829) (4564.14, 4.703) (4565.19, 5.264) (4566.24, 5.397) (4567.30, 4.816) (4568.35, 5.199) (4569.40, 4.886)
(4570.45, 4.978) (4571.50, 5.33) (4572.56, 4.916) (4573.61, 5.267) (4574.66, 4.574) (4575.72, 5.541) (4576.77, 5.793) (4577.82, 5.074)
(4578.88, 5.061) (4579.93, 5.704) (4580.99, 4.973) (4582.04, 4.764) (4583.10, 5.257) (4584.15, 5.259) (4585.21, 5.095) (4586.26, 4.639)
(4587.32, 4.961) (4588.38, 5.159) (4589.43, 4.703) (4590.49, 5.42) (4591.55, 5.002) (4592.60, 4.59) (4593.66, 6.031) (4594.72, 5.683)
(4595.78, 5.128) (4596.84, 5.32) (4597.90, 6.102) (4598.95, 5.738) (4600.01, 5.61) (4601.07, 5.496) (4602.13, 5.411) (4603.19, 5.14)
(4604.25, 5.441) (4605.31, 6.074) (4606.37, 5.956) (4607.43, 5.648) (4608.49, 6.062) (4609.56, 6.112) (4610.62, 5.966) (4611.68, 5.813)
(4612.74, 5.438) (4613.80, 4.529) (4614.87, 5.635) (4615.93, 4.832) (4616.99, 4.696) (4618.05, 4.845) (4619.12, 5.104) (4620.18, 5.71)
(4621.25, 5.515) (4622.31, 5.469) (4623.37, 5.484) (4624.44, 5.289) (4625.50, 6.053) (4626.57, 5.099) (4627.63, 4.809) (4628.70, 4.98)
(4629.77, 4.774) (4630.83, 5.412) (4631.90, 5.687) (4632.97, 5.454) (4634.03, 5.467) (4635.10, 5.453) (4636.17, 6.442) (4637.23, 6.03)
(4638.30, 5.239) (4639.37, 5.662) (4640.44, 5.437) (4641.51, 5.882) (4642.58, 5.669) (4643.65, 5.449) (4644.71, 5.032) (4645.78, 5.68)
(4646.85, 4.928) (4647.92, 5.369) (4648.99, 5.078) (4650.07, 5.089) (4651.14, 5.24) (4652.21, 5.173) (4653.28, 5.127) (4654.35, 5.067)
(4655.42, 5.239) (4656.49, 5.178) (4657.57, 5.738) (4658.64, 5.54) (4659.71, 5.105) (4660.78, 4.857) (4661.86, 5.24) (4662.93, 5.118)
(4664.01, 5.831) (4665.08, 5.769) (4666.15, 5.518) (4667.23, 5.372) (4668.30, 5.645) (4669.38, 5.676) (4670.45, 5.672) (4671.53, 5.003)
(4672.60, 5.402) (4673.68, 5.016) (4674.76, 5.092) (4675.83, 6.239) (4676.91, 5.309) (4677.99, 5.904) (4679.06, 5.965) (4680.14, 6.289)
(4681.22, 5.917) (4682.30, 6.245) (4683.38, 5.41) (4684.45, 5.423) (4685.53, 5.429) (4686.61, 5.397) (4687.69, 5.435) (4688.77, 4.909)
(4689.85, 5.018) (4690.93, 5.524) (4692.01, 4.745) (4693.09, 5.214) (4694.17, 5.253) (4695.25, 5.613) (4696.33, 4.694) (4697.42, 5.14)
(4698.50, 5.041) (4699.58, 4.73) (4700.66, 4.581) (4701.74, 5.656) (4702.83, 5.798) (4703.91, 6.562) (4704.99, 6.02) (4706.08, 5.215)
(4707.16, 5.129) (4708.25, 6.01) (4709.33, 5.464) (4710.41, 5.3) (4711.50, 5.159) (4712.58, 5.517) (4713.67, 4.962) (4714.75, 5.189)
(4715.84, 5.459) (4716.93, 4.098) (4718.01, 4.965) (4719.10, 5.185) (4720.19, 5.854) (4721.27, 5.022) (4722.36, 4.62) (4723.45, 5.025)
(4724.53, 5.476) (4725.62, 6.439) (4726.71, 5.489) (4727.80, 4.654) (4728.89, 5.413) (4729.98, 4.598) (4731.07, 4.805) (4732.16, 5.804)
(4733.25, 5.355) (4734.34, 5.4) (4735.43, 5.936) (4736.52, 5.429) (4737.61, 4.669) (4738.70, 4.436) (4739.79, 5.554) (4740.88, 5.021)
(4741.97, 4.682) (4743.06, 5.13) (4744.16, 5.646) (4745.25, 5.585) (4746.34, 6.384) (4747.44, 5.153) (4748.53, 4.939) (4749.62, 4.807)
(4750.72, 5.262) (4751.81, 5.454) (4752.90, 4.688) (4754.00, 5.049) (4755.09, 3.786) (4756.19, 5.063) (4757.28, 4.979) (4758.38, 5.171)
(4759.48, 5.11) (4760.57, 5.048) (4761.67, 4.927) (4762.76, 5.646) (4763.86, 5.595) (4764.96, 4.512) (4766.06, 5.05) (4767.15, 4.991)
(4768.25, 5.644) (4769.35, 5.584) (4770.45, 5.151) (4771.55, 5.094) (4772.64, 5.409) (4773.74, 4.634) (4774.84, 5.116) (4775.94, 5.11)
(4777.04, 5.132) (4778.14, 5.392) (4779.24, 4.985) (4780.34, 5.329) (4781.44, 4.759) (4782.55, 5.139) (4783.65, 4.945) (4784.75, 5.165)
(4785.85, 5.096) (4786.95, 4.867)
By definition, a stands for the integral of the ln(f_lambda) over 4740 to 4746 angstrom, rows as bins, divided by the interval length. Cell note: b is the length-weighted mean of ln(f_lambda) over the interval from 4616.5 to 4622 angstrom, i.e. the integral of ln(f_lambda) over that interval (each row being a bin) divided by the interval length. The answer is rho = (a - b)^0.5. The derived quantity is 0.13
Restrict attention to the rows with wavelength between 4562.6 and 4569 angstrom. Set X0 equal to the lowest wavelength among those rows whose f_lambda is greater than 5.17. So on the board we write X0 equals 4565.19 angstrom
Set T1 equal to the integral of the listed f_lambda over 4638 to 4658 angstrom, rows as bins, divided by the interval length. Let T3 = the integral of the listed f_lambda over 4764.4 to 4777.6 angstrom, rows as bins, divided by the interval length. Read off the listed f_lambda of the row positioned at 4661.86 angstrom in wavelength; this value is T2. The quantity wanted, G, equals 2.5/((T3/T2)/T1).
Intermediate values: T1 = 5.33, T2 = 5.24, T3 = 5.12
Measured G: 13.6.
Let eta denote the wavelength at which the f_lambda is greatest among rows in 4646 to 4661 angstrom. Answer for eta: 4657.57 angstrom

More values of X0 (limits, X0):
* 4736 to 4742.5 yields 4736.52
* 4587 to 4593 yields 4590.49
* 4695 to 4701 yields 4695.25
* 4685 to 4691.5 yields 4685.53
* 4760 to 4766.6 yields 4762.76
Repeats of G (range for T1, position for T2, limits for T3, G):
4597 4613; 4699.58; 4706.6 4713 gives 12.5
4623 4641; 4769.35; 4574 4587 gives 14.8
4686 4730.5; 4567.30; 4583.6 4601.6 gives 12.0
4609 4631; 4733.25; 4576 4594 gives 13.8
